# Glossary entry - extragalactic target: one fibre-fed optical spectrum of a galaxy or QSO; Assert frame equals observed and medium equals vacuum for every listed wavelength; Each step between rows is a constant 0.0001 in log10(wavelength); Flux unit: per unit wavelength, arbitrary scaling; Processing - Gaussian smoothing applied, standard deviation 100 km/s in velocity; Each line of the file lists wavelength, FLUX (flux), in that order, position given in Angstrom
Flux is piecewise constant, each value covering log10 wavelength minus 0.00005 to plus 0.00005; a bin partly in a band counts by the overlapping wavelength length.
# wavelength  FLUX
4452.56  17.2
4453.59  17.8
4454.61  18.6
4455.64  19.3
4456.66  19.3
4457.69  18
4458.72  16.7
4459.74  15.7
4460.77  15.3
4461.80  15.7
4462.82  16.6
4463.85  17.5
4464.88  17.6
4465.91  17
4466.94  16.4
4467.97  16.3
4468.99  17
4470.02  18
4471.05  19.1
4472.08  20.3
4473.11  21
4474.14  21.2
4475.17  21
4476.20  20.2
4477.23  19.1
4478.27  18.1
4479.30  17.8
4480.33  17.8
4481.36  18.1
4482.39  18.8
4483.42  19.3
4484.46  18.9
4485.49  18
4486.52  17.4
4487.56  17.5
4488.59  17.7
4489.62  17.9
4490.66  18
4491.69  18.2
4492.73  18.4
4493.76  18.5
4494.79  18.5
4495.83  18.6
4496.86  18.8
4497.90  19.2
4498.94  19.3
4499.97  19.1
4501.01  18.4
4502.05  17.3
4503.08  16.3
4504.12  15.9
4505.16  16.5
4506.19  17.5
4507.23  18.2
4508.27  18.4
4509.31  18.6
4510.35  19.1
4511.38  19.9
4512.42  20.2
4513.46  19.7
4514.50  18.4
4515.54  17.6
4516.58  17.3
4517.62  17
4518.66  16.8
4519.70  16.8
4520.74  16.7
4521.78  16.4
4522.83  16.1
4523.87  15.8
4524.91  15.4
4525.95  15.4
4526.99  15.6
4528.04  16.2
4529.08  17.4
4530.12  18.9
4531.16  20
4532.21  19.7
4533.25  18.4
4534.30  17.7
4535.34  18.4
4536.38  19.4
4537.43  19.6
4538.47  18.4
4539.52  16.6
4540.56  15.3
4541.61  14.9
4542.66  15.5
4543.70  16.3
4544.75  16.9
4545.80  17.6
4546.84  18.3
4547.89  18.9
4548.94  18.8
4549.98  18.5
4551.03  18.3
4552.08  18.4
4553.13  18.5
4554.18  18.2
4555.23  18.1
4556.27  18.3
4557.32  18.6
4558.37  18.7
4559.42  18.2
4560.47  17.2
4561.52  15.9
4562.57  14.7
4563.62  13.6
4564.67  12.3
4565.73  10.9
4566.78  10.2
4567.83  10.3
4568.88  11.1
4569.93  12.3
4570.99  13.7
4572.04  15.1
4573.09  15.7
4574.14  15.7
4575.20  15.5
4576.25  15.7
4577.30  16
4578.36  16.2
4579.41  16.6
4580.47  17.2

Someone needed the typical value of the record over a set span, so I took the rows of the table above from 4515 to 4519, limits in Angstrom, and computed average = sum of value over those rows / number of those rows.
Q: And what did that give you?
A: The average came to 17.2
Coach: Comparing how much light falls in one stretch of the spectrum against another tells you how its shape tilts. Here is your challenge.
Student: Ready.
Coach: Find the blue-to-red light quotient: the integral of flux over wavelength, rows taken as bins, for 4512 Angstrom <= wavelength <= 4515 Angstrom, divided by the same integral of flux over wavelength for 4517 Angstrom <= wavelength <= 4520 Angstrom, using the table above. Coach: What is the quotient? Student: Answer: 1.15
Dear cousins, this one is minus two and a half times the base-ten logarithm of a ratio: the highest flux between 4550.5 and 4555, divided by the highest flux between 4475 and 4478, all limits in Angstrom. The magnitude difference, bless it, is 0.14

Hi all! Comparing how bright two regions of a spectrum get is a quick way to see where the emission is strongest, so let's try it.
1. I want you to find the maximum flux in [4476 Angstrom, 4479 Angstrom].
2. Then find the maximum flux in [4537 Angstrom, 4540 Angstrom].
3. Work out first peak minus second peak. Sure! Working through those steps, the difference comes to 0.60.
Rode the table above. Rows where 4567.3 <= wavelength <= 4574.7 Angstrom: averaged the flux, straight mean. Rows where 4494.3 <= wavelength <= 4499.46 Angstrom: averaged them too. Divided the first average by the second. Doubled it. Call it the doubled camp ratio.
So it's 1.42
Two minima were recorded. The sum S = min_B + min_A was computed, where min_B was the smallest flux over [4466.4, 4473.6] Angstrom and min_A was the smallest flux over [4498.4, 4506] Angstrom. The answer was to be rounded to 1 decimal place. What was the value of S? 32.2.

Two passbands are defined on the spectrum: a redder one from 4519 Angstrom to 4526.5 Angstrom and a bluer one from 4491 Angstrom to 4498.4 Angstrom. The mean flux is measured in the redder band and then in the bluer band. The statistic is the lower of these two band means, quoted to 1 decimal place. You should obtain 16.1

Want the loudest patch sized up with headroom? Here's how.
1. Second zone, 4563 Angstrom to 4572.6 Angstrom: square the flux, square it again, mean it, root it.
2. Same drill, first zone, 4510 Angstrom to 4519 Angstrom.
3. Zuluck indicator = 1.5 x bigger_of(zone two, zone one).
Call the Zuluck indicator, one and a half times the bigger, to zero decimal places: 517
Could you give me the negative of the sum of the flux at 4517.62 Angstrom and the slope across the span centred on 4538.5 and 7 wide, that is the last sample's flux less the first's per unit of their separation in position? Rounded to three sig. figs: -16.4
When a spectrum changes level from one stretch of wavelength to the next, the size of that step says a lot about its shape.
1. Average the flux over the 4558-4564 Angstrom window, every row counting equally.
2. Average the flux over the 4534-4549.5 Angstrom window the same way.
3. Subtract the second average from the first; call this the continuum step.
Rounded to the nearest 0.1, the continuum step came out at -1.1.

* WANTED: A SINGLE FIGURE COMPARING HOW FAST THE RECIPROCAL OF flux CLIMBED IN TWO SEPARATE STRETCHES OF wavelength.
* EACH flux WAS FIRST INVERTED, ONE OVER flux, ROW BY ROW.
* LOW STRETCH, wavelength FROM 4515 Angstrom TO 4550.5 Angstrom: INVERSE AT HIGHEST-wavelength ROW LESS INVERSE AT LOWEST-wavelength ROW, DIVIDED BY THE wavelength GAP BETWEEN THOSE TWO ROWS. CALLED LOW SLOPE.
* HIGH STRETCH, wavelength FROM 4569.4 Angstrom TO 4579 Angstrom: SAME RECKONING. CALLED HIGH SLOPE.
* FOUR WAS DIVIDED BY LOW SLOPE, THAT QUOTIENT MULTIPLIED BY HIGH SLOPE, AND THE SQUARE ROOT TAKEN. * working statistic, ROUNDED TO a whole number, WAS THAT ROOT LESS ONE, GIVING 10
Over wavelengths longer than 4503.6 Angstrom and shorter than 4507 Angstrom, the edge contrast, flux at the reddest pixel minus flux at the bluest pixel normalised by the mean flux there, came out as 0.10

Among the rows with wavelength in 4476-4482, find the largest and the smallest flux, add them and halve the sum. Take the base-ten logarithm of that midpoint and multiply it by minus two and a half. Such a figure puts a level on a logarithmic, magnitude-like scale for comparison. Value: -3.20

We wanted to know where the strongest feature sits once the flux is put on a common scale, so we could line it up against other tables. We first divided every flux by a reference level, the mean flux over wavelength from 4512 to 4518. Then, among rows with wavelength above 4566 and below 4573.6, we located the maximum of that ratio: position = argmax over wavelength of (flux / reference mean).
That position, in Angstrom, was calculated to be 4573.09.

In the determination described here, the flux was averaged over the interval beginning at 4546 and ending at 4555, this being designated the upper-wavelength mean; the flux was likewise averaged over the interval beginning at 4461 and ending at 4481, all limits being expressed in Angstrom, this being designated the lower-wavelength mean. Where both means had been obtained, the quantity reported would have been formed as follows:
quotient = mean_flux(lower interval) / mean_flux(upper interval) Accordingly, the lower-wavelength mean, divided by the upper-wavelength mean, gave 0.99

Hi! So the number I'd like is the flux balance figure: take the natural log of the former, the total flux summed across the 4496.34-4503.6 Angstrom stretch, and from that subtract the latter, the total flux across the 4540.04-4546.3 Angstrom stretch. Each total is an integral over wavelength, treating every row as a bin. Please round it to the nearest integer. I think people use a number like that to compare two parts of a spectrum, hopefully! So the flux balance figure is -96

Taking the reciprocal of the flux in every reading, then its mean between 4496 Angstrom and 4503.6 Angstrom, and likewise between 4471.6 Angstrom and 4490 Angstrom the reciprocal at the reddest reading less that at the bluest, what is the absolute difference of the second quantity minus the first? 0.048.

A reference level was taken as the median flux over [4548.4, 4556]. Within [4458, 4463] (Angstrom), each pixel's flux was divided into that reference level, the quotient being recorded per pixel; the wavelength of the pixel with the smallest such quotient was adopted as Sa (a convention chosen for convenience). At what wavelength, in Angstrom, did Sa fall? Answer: 4458.72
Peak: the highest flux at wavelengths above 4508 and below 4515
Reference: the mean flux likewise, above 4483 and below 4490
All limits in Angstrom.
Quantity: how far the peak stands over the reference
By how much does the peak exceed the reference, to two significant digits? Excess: 2.1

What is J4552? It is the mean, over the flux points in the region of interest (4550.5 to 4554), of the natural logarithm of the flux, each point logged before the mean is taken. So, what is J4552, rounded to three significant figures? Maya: 2.91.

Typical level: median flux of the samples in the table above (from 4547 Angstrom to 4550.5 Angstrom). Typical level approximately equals 18.8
